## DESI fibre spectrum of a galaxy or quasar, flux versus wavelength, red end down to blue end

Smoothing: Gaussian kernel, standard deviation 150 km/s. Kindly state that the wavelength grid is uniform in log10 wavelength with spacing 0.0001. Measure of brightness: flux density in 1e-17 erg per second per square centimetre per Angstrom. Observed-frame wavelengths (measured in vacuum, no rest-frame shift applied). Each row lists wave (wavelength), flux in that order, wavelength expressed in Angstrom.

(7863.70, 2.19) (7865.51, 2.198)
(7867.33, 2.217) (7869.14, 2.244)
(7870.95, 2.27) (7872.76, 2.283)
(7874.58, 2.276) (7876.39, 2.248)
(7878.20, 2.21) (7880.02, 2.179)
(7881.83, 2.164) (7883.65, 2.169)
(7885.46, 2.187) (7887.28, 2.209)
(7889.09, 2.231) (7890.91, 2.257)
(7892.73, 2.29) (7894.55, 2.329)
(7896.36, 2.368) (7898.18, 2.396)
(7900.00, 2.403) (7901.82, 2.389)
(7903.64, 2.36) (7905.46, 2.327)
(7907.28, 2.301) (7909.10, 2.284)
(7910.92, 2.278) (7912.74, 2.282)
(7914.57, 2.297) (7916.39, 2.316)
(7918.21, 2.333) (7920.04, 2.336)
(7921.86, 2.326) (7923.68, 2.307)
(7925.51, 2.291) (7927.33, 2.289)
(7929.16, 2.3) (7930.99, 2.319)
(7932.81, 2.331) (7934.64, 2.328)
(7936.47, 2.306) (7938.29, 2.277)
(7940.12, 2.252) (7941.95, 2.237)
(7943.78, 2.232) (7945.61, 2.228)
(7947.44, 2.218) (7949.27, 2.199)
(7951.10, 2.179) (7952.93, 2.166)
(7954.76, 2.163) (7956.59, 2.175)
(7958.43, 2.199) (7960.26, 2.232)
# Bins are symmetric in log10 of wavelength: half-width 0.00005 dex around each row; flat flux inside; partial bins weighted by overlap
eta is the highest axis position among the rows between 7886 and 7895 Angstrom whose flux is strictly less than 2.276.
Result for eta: 7890.91 Angstrom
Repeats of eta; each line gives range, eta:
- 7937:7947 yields 7945.61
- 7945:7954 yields 7952.93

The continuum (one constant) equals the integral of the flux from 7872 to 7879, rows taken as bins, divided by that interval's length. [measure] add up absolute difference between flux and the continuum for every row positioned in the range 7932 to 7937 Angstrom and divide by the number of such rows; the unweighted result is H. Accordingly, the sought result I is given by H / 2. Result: 0.034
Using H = 0.07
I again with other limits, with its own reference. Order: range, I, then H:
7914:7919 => 0.030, 0.06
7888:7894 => 0.010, 0.02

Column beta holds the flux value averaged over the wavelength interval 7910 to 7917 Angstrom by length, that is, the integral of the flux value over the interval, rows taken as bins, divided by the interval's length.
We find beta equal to 2.29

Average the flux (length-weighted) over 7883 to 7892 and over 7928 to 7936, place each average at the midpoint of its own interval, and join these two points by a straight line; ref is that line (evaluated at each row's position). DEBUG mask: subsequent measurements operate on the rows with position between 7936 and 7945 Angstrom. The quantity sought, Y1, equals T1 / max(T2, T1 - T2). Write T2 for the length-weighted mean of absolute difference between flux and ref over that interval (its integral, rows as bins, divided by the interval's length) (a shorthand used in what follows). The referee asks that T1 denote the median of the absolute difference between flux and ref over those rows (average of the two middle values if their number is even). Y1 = 1.06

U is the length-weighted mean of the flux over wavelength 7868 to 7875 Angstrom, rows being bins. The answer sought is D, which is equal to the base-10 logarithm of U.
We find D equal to 0.355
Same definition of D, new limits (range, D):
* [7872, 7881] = 0.350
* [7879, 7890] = 0.340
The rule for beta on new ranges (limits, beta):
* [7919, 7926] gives 2.32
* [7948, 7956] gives 2.18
